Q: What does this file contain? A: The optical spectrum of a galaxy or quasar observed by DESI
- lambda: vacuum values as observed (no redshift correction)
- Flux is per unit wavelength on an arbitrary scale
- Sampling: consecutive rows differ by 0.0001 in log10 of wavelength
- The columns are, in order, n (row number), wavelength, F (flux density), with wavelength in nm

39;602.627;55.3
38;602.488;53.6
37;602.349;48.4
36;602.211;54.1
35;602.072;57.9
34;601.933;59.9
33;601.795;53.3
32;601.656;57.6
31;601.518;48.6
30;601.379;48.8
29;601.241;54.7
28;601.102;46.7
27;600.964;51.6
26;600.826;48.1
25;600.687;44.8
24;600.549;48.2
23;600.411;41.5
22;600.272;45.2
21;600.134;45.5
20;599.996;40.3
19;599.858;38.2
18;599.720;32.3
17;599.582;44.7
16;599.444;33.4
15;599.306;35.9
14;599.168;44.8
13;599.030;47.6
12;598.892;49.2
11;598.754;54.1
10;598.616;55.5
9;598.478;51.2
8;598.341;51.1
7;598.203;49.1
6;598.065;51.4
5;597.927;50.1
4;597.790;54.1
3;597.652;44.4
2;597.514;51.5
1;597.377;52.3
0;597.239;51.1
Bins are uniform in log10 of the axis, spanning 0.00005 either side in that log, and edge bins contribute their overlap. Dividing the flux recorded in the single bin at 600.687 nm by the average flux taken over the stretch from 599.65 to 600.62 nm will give 1.08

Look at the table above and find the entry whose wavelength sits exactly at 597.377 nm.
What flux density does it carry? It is 52.3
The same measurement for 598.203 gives 49.1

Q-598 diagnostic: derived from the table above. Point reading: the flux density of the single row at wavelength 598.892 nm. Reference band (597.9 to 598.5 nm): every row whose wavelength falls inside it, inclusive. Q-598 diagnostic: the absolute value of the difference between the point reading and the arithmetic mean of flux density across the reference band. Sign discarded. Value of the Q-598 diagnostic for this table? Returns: 1.4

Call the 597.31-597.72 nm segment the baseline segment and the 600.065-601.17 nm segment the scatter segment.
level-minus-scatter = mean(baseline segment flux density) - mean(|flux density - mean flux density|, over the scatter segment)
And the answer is 47.2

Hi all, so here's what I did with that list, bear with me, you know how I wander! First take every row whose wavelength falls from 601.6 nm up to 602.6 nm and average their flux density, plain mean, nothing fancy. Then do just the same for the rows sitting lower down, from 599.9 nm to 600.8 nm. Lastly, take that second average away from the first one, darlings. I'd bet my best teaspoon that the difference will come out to 11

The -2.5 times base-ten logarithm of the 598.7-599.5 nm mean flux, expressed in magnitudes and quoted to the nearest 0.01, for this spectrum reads -4.11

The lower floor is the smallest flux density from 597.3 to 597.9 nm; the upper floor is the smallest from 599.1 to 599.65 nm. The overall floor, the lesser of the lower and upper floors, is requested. 33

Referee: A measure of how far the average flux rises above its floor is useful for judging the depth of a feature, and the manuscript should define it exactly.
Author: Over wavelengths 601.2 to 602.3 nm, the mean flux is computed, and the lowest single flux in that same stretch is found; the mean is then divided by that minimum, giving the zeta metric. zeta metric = 1.12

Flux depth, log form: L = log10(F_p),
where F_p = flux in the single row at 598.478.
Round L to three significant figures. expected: 1.71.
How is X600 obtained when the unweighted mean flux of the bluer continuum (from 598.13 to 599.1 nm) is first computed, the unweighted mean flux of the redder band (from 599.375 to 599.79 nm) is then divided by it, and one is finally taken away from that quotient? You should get -0.3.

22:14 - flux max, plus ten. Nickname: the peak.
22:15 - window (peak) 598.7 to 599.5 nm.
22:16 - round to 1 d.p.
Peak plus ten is 64.1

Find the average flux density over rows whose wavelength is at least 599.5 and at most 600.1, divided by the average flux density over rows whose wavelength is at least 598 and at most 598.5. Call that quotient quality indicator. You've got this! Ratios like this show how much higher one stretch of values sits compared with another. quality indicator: 0.77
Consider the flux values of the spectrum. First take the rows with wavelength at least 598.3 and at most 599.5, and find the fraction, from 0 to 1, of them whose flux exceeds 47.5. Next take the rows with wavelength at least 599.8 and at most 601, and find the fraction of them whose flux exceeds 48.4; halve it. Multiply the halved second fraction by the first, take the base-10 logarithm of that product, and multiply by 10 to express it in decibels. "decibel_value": -14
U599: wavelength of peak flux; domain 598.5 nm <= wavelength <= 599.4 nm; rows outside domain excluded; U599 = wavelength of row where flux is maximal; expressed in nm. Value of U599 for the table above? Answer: 598.616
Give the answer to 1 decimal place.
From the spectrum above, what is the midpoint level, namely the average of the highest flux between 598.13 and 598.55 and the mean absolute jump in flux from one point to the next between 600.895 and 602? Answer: 28.4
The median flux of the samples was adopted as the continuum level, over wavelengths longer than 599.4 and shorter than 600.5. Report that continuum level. 40.9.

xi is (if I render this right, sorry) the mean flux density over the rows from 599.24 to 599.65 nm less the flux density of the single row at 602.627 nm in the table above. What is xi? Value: -17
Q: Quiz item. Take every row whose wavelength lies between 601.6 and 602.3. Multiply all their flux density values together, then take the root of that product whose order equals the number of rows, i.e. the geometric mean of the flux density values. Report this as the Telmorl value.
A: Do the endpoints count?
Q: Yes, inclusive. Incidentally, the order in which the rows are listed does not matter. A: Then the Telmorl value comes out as 57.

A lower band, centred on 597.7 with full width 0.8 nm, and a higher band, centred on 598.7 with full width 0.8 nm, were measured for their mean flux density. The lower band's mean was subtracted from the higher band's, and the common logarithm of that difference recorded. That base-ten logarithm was -0.1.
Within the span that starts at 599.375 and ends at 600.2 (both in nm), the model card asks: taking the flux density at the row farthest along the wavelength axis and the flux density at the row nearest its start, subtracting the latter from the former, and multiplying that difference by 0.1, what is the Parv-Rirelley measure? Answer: 1.2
